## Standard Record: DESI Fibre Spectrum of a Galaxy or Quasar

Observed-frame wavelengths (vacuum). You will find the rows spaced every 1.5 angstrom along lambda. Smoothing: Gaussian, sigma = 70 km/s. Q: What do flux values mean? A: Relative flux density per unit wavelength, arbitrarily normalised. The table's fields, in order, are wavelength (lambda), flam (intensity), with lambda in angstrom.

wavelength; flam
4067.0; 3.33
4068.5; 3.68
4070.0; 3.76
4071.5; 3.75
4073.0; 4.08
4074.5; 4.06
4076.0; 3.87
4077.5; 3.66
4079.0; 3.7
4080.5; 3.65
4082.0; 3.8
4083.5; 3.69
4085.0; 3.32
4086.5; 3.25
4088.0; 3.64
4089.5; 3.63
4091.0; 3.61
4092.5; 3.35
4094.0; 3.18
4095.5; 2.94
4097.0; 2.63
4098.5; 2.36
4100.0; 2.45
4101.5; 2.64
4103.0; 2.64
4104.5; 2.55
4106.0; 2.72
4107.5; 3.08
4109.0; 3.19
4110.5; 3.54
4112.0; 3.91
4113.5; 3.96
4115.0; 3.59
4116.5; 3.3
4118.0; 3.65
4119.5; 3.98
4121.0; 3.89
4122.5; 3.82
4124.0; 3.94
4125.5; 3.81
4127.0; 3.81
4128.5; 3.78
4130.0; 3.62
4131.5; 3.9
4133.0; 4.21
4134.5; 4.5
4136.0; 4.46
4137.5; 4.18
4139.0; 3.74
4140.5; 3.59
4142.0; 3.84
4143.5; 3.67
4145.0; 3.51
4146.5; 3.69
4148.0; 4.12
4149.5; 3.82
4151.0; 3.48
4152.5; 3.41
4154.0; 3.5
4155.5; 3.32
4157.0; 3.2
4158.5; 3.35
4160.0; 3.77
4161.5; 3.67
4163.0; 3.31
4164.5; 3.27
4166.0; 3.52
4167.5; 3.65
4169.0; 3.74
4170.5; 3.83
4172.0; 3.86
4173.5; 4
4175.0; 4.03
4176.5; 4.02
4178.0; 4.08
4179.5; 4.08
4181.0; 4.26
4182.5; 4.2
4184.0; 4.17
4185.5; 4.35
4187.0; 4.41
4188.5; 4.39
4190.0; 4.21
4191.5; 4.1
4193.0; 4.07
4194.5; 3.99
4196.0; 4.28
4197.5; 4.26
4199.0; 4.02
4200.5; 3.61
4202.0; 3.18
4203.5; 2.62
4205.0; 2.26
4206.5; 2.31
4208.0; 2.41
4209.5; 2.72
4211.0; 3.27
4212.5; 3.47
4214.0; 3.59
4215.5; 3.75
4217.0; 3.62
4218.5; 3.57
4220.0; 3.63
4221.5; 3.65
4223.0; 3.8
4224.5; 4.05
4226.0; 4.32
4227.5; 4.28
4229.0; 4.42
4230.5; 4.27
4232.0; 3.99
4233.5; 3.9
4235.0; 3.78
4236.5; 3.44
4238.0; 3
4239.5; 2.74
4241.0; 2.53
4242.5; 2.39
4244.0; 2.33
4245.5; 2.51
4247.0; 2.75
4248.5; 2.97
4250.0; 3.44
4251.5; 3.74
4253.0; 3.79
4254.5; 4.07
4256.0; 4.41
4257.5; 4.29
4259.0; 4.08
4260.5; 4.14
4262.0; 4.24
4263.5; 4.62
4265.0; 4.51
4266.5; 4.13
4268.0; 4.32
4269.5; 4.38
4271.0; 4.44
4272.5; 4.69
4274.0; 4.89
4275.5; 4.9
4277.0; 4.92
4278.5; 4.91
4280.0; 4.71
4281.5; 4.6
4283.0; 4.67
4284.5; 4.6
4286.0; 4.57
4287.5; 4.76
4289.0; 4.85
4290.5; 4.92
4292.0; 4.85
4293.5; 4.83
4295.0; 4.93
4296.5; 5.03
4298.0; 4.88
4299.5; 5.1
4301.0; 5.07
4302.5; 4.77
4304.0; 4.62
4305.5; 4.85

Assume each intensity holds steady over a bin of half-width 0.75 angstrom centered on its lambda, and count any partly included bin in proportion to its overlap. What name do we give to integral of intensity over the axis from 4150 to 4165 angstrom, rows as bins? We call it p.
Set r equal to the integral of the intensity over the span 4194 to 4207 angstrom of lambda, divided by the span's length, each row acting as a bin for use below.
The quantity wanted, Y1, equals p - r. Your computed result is 48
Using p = 52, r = 3.40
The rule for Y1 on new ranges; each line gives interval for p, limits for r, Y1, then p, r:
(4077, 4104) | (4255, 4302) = 82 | 87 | 4.65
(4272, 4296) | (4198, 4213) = 112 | 115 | 3.00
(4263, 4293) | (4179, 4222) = 136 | 140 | 3.67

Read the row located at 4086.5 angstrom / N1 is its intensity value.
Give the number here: 3.25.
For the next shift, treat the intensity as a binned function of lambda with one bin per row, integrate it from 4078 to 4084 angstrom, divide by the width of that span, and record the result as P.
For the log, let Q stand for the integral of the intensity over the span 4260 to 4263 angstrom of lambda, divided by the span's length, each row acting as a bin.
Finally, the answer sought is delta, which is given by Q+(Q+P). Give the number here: 12.2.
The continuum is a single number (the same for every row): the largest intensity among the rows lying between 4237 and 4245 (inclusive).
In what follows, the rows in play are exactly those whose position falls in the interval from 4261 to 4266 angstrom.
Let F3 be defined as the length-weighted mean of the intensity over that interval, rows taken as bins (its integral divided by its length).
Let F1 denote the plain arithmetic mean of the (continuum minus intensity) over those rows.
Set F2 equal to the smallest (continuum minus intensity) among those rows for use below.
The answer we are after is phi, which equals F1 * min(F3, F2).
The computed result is 2.4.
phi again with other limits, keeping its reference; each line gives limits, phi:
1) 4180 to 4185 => 1.5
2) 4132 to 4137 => 2.1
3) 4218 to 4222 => 0.4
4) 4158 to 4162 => 0.5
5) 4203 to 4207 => 0.2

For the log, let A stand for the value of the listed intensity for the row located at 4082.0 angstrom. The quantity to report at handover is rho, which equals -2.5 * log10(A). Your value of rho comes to -1.45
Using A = 3.8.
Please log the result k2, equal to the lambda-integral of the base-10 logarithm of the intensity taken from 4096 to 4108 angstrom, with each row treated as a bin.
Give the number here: 5.0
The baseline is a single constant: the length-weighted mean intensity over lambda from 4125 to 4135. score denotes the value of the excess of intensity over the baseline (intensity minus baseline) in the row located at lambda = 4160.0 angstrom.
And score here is -0.17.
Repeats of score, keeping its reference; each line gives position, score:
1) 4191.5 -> 0.16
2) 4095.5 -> -1.00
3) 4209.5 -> -1.22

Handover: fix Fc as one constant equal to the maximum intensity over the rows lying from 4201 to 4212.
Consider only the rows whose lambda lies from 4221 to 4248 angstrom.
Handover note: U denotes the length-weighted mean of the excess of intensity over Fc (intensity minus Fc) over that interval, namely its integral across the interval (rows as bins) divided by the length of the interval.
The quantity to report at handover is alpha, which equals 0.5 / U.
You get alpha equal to 2.8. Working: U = 0.18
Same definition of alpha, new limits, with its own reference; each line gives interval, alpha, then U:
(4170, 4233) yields 1.0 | 0.53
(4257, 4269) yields 0.5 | 1.02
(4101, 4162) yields 1.4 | 0.35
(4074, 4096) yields 1.7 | 0.29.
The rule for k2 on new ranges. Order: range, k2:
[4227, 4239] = 7.0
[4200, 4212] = 5.3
